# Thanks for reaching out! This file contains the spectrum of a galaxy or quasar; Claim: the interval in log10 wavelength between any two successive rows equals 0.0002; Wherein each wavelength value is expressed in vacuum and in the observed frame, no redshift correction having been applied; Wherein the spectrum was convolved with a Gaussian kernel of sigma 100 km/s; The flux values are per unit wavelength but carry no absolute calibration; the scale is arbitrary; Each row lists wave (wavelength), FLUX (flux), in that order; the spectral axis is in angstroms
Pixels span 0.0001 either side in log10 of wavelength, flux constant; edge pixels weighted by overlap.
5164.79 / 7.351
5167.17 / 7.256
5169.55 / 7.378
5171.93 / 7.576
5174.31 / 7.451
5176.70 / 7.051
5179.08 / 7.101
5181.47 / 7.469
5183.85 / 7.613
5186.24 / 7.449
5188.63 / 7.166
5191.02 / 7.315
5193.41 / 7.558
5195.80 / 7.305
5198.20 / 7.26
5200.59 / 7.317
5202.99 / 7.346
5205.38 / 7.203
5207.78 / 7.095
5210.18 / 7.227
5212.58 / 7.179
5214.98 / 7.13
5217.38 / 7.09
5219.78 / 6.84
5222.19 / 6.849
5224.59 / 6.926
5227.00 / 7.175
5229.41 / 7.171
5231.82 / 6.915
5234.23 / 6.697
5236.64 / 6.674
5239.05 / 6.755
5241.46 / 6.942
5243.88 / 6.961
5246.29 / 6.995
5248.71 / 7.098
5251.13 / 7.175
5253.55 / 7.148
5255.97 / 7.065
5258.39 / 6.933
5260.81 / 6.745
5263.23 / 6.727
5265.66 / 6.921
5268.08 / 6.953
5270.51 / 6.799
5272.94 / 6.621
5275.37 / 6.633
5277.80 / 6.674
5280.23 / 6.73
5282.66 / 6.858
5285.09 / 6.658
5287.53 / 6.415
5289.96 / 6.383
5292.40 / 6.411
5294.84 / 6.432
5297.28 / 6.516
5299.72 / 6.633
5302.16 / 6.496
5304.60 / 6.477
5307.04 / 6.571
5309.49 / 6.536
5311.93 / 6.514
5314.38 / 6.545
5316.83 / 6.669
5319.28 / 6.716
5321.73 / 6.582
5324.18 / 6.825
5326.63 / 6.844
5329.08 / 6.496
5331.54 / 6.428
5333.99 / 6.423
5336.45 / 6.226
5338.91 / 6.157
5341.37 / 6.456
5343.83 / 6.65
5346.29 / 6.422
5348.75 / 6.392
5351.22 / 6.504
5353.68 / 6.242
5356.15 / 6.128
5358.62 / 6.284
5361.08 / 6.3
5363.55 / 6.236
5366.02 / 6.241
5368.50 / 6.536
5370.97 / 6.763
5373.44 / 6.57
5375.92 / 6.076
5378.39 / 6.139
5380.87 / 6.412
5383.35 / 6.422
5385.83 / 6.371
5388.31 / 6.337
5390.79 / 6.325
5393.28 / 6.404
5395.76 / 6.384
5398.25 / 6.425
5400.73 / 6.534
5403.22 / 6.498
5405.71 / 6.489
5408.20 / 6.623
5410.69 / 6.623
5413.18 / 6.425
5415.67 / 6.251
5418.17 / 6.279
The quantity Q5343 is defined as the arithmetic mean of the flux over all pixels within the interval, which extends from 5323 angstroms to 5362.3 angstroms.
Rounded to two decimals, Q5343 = 6.42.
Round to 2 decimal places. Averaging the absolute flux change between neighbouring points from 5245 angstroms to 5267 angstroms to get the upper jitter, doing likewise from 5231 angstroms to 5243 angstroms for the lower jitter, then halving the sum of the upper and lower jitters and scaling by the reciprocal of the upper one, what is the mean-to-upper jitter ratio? 1.12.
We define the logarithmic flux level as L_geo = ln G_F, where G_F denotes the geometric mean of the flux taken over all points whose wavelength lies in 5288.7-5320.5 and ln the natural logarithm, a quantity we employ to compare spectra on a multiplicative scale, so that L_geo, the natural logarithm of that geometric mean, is 1.88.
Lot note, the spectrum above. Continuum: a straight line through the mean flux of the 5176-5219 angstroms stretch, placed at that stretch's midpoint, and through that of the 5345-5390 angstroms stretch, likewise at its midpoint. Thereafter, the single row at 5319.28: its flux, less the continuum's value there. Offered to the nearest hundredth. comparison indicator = 0.10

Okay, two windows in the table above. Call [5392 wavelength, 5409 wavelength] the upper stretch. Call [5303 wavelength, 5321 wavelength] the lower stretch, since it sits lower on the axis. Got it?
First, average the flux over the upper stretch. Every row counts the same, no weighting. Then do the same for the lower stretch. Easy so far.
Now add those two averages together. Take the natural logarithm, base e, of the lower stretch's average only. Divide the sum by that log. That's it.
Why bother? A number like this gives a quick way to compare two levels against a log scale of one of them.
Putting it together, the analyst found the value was 6.93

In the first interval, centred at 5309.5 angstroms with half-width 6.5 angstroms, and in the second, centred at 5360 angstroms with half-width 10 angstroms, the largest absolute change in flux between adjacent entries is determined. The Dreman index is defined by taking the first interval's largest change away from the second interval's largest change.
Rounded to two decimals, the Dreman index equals 0.20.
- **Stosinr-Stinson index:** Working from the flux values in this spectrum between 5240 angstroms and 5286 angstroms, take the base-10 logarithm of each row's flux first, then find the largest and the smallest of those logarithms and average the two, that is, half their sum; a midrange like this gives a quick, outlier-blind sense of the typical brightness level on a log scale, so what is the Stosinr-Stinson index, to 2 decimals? 0.84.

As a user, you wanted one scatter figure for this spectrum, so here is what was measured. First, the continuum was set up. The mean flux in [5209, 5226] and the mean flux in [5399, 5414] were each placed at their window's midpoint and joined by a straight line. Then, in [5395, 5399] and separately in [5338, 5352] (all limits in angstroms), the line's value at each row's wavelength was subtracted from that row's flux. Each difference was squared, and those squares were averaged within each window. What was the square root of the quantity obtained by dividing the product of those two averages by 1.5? 0.039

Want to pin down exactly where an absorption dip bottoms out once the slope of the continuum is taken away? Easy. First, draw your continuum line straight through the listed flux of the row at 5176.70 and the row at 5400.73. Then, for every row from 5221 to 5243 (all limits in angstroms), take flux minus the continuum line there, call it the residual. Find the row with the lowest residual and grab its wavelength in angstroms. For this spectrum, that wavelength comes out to 5236.64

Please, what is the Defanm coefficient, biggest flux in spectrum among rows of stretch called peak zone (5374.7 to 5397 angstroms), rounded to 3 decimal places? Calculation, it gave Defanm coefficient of 6.422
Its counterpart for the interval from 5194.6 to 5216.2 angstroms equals 7.346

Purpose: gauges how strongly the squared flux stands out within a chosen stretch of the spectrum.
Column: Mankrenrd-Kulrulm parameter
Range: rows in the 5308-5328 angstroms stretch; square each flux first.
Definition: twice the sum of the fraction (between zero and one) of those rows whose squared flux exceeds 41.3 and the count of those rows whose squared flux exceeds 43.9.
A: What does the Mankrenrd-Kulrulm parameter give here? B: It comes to 10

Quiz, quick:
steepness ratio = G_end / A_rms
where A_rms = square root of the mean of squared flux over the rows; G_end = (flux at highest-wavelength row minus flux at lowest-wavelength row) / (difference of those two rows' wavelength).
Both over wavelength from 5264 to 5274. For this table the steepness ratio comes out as -0.006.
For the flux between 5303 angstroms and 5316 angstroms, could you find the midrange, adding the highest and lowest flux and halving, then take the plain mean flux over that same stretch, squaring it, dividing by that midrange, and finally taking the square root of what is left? 2.56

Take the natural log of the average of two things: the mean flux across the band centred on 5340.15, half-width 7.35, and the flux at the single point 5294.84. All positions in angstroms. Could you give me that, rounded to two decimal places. 1.86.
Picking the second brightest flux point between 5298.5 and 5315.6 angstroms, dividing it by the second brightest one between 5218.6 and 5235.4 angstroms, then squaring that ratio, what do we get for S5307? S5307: 0.84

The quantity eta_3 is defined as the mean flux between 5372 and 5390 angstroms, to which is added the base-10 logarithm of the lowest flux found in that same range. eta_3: 7.12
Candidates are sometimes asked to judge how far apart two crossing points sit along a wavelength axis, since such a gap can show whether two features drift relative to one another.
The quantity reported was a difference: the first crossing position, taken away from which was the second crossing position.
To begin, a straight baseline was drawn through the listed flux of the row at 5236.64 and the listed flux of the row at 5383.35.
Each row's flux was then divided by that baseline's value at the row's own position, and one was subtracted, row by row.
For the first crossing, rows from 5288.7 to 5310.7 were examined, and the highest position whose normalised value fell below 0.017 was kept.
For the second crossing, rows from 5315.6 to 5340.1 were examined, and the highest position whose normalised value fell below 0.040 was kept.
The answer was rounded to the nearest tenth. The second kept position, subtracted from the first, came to -29.4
